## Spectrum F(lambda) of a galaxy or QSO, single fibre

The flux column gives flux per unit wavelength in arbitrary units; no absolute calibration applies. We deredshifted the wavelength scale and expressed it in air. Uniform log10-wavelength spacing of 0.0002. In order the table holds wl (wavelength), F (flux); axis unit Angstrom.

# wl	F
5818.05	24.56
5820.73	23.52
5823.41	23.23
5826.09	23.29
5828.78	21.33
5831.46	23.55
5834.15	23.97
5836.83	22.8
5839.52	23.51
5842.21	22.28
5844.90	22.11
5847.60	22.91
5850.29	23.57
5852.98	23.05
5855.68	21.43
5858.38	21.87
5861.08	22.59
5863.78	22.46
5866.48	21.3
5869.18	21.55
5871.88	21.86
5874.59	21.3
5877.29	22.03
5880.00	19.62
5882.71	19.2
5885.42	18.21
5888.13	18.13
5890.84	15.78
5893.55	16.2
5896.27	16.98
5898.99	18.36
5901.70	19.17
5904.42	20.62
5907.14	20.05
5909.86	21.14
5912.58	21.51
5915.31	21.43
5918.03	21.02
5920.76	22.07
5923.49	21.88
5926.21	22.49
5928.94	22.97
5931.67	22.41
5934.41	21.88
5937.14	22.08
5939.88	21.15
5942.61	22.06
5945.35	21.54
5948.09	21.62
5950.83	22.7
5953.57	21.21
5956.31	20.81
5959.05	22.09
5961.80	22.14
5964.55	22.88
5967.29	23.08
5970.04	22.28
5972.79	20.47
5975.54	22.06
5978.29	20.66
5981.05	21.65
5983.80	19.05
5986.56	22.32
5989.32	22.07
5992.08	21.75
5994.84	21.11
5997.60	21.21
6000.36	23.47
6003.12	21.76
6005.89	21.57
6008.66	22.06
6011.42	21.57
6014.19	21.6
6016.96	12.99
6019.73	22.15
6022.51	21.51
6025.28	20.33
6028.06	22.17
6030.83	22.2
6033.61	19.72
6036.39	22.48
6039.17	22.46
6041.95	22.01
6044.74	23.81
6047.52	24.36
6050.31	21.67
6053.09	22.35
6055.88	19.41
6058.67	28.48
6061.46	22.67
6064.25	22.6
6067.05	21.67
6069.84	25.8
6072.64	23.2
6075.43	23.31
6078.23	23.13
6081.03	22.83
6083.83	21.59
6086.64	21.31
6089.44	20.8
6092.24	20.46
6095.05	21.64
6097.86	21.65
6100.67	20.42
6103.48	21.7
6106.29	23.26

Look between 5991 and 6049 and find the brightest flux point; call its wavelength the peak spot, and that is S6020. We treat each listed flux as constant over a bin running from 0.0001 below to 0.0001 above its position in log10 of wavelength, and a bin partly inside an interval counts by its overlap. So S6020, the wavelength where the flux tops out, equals 6047.52 Angstrom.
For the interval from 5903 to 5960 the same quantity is 5928.94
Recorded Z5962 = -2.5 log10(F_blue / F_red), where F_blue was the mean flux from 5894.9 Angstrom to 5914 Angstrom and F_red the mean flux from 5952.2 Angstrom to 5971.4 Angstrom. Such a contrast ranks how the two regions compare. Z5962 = 0.12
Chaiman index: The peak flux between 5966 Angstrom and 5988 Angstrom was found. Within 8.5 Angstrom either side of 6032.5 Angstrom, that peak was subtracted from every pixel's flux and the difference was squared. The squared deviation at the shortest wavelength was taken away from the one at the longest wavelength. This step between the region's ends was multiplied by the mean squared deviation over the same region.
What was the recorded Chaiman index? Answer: -25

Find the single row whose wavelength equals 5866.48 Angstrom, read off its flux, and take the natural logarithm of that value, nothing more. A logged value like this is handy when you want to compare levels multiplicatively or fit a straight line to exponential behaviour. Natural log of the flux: 3.06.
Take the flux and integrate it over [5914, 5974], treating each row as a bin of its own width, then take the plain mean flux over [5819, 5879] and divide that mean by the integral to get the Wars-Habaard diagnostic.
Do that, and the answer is 0.0171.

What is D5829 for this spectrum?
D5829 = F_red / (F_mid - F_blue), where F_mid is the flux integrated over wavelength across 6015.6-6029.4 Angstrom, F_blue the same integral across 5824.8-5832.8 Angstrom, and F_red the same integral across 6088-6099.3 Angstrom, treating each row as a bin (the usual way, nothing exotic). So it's 2.6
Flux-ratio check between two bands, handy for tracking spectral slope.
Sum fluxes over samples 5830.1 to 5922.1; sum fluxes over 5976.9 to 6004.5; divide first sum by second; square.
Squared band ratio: 11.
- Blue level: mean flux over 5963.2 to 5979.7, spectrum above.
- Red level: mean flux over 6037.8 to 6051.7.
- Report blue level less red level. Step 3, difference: -1.0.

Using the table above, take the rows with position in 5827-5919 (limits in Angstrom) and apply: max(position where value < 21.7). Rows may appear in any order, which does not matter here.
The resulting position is 5918.03 Angstrom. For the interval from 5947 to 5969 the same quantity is 5956.31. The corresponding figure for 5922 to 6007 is 6005.89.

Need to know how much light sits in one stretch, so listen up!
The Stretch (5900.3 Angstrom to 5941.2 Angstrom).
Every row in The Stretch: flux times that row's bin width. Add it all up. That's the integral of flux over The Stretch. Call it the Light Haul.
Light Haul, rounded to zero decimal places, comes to 878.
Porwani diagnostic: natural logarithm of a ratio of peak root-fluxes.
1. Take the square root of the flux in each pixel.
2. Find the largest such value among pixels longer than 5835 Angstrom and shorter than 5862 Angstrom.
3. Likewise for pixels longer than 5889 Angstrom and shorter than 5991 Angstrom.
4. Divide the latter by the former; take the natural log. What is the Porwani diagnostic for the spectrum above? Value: -0.011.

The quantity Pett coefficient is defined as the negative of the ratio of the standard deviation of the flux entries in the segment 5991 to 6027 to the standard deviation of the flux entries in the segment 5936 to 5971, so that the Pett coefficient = -3.7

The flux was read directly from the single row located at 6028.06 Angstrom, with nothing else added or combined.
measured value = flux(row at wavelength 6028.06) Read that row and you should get 22.17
